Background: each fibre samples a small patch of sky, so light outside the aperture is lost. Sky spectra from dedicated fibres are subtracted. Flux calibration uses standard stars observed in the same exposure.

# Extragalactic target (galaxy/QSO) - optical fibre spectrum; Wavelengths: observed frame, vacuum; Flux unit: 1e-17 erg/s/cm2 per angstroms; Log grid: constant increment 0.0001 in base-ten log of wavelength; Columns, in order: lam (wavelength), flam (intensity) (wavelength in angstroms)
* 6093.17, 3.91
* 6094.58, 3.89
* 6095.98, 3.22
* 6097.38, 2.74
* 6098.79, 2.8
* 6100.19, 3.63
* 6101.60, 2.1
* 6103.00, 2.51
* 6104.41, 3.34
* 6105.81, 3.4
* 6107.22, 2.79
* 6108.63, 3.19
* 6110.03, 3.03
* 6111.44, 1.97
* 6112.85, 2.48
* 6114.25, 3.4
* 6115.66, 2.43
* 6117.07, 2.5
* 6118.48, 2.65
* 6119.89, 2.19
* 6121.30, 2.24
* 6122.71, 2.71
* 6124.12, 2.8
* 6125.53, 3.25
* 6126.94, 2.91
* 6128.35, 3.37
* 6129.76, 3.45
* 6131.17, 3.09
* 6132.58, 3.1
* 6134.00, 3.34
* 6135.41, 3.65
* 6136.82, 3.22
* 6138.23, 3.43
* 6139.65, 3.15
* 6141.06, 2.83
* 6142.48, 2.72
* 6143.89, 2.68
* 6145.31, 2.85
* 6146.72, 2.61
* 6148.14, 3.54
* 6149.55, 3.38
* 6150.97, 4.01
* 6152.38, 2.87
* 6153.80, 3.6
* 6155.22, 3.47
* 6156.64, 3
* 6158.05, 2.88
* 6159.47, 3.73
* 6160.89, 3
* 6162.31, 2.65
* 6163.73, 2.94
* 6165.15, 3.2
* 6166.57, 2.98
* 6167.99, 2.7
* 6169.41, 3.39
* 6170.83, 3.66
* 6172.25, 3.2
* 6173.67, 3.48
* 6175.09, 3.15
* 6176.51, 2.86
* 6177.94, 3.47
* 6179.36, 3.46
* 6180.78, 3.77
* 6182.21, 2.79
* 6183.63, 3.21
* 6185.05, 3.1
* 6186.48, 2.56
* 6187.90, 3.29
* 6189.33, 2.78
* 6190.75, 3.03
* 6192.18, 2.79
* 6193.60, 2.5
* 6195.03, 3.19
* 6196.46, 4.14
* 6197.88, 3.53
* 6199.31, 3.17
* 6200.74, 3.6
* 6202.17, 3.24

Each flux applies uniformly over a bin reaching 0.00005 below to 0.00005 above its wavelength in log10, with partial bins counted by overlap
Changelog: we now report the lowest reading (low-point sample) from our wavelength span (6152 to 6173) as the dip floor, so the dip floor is 2.65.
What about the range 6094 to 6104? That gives 2.1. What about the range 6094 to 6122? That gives 1.97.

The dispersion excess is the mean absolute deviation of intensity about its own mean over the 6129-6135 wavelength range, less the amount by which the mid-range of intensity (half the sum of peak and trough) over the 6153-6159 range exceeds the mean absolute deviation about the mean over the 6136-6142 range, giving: -2.92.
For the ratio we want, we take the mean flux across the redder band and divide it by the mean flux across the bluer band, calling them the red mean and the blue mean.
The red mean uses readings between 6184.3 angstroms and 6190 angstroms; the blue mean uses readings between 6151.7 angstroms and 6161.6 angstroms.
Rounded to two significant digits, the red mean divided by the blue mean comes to 0.91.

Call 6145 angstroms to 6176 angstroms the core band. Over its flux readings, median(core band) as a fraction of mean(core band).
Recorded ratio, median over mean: 0.99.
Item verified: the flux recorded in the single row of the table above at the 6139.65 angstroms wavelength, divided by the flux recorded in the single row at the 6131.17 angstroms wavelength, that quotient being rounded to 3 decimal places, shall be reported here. 1.019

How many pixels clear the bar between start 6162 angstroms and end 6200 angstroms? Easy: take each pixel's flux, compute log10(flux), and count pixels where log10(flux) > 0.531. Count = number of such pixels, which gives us 7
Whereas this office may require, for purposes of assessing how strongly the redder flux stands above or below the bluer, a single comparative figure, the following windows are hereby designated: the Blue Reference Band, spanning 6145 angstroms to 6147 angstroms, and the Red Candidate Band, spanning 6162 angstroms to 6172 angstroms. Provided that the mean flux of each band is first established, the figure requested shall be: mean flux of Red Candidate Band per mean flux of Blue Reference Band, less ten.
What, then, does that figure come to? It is -8.87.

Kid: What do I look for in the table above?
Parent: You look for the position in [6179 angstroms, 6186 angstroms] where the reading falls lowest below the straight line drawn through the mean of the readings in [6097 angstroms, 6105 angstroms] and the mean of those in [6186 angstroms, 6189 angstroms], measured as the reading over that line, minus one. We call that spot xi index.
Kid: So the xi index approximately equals 6182.21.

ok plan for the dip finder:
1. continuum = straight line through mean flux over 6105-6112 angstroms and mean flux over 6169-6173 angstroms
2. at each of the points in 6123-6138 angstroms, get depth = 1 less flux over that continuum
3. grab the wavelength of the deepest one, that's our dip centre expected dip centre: 6124.12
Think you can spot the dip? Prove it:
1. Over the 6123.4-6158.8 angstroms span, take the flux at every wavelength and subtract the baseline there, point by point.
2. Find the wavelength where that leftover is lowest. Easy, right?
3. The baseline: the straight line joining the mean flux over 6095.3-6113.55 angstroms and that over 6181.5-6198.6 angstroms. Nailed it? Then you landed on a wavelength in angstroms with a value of 6146.72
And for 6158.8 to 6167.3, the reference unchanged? 6162.31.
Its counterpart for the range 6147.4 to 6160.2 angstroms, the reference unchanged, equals 6158.05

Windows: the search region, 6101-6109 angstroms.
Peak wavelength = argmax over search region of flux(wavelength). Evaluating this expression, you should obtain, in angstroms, 6105.81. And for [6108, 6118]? 6114.25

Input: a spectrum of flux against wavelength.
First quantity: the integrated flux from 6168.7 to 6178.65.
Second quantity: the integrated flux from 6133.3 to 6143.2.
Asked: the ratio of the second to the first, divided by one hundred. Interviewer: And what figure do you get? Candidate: 0.0096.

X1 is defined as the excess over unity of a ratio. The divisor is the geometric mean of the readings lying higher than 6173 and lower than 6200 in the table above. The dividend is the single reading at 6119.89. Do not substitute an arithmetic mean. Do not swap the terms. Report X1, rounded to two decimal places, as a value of -0.30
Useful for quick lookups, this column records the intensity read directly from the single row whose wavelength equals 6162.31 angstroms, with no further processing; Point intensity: 2.65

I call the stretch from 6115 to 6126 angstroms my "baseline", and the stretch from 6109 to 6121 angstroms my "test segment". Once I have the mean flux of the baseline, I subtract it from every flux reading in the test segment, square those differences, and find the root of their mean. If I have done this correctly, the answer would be 0.42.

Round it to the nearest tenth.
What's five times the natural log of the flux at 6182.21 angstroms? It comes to 5.1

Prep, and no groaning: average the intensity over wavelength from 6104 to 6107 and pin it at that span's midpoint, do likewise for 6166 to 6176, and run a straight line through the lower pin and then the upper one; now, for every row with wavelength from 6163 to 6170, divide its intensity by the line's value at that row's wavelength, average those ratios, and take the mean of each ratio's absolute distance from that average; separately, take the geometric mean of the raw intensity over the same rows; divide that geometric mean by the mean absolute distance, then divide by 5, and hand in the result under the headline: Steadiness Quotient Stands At 9.6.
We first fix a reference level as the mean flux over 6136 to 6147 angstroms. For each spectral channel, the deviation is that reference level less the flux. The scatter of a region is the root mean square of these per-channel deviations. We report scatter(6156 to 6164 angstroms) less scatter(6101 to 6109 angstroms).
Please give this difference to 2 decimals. -0.13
